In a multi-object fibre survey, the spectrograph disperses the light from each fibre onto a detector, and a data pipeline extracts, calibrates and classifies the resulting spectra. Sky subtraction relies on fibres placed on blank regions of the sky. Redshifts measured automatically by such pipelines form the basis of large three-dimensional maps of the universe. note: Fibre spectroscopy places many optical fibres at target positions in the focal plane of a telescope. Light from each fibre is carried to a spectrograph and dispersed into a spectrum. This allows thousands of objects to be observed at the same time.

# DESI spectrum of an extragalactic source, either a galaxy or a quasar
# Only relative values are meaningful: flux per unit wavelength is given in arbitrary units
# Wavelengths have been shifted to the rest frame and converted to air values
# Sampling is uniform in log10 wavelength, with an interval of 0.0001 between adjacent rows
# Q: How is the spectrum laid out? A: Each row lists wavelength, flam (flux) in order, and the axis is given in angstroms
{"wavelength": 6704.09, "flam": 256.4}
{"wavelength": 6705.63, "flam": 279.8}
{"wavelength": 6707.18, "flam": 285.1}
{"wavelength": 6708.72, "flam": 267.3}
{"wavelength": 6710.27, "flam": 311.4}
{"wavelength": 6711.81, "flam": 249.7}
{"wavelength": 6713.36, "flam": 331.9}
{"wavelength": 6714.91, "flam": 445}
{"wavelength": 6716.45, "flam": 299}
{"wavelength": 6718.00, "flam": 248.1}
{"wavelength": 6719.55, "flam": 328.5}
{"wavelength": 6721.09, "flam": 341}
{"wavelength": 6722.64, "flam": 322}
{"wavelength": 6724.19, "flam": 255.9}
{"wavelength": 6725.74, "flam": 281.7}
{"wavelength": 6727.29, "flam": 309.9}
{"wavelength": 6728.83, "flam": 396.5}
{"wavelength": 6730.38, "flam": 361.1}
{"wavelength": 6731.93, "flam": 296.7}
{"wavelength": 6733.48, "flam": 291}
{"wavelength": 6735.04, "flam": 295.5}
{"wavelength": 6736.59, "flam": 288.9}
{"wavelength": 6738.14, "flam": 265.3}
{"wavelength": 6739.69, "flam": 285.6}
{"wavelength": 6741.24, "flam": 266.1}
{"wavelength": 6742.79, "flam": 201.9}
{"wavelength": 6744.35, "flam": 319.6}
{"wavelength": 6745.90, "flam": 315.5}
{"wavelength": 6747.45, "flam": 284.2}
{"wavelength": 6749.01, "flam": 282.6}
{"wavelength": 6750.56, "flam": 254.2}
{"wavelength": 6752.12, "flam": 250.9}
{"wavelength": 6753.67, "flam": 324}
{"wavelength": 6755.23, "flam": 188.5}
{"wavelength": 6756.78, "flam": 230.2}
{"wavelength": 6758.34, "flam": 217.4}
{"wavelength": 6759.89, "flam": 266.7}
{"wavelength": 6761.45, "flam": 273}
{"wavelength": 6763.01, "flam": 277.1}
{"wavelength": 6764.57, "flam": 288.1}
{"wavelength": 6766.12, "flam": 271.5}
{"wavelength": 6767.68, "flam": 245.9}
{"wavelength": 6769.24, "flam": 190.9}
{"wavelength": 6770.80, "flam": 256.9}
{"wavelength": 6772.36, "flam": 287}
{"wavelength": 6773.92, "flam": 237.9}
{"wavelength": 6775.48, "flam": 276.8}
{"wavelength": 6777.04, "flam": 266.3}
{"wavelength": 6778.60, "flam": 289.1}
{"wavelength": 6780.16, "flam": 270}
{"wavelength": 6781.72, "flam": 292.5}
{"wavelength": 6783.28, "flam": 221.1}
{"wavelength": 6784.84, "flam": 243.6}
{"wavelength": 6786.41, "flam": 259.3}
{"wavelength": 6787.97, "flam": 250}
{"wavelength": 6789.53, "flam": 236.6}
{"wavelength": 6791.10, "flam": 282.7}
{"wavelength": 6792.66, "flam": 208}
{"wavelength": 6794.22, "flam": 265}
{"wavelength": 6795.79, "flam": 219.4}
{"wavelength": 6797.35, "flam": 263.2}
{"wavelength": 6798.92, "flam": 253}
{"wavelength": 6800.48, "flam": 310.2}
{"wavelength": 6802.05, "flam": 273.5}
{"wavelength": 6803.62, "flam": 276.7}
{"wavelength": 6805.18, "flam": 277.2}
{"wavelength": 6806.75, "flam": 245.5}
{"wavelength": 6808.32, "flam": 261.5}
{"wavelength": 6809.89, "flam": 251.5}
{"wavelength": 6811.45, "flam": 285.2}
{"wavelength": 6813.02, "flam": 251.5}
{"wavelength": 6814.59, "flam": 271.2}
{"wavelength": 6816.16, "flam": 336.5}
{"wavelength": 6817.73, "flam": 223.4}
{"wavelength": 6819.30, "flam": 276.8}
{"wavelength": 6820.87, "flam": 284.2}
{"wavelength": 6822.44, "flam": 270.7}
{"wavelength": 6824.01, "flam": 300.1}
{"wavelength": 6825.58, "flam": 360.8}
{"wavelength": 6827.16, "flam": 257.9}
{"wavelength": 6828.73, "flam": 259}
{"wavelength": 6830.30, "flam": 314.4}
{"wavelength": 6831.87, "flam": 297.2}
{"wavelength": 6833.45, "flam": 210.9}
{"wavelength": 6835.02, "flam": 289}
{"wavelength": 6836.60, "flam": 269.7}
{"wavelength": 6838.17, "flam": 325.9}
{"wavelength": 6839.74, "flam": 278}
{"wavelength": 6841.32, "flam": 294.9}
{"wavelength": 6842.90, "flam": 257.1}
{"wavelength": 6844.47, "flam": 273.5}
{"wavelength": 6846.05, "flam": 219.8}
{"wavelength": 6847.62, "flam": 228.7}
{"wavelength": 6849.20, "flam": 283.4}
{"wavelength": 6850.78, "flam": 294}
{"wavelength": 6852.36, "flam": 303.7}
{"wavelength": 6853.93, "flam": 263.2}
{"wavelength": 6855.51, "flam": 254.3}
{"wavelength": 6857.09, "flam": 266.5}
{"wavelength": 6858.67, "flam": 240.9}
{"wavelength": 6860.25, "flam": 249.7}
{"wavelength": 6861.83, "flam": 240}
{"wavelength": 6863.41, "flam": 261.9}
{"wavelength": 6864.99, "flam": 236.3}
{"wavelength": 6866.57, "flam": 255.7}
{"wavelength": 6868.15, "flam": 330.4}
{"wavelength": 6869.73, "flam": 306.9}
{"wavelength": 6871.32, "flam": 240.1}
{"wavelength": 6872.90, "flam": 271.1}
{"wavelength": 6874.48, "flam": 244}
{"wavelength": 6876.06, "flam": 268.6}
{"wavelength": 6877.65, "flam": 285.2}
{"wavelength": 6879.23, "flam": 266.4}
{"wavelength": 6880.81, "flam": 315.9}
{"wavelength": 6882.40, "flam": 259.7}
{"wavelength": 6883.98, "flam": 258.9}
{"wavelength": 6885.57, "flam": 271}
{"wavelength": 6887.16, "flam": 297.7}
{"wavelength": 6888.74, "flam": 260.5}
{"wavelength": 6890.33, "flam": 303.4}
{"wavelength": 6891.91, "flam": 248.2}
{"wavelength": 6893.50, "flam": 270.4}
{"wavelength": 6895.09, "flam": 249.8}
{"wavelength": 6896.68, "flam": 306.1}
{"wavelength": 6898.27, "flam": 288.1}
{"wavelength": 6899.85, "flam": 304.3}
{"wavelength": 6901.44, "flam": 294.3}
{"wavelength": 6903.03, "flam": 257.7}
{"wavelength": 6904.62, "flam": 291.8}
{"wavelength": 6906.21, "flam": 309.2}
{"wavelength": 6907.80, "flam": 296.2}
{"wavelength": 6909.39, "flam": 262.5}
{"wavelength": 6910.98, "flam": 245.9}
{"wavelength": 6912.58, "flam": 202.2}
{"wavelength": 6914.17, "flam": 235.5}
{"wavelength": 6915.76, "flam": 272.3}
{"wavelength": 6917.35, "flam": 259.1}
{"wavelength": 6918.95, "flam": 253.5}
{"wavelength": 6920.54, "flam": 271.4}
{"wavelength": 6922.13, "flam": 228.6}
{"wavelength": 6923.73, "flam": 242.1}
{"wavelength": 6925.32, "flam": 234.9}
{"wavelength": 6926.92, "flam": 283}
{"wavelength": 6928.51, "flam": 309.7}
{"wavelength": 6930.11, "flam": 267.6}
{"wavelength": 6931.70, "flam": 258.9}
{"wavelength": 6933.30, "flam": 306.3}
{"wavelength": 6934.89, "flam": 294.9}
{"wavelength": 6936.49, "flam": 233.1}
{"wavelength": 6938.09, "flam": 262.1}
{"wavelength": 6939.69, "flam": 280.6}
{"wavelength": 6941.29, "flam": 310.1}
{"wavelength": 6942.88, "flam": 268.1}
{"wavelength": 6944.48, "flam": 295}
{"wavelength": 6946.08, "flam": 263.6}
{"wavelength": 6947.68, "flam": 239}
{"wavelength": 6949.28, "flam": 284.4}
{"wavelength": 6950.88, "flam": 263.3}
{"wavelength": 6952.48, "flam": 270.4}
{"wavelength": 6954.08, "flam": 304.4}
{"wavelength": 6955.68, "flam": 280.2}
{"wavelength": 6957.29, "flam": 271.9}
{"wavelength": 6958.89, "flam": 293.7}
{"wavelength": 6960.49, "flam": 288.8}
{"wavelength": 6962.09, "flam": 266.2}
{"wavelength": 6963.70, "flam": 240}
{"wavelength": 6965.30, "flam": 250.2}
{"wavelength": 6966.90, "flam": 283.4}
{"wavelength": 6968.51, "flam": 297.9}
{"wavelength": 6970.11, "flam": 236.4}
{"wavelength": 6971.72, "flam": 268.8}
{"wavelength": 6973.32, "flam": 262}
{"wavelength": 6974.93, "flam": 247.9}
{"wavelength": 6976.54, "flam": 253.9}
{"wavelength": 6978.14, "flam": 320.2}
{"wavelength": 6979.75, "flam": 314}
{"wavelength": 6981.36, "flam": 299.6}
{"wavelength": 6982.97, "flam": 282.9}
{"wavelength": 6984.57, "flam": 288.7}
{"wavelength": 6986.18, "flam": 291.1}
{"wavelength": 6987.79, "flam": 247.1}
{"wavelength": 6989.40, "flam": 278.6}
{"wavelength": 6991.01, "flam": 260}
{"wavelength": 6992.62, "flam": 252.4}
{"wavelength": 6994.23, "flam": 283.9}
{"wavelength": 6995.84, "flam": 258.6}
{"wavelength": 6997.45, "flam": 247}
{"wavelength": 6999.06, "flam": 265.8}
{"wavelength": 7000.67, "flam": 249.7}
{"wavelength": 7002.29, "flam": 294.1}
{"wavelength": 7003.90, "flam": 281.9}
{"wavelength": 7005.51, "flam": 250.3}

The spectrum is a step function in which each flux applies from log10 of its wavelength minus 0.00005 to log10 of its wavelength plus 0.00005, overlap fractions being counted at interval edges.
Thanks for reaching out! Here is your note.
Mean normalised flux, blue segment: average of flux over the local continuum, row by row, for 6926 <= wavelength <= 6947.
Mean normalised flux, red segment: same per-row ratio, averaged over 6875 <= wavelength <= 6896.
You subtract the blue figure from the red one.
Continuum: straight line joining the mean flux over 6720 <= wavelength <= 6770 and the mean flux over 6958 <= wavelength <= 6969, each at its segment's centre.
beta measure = -0.026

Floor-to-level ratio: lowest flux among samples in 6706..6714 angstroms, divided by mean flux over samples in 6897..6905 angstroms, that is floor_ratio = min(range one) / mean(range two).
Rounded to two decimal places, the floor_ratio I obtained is 0.87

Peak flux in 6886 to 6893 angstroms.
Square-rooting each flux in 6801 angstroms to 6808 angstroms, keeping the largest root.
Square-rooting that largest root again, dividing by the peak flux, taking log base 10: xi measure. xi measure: -1.87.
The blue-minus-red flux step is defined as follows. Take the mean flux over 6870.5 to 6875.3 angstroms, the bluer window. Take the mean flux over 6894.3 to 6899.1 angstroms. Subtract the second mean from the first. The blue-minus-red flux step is -30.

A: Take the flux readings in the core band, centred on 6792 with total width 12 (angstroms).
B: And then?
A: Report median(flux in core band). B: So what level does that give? 255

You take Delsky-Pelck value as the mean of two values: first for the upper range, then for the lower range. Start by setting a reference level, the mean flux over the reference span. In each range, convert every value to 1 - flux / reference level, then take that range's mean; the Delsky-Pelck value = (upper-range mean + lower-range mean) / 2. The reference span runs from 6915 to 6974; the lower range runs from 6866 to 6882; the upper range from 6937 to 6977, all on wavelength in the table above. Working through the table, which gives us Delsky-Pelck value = -0.017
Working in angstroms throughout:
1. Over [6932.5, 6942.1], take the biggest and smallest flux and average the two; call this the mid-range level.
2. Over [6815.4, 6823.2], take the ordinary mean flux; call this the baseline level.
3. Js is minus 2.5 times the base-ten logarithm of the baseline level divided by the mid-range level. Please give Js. -0.03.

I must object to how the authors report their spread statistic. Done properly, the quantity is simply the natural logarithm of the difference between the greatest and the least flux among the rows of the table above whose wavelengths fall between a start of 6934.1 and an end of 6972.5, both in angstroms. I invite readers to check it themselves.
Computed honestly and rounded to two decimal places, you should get 4.34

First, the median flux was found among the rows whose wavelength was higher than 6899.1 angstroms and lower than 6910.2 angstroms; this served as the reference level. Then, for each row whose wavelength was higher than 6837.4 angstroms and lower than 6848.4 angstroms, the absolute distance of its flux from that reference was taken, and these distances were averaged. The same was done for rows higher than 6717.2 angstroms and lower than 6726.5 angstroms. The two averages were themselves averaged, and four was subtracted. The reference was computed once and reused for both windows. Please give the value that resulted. 31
